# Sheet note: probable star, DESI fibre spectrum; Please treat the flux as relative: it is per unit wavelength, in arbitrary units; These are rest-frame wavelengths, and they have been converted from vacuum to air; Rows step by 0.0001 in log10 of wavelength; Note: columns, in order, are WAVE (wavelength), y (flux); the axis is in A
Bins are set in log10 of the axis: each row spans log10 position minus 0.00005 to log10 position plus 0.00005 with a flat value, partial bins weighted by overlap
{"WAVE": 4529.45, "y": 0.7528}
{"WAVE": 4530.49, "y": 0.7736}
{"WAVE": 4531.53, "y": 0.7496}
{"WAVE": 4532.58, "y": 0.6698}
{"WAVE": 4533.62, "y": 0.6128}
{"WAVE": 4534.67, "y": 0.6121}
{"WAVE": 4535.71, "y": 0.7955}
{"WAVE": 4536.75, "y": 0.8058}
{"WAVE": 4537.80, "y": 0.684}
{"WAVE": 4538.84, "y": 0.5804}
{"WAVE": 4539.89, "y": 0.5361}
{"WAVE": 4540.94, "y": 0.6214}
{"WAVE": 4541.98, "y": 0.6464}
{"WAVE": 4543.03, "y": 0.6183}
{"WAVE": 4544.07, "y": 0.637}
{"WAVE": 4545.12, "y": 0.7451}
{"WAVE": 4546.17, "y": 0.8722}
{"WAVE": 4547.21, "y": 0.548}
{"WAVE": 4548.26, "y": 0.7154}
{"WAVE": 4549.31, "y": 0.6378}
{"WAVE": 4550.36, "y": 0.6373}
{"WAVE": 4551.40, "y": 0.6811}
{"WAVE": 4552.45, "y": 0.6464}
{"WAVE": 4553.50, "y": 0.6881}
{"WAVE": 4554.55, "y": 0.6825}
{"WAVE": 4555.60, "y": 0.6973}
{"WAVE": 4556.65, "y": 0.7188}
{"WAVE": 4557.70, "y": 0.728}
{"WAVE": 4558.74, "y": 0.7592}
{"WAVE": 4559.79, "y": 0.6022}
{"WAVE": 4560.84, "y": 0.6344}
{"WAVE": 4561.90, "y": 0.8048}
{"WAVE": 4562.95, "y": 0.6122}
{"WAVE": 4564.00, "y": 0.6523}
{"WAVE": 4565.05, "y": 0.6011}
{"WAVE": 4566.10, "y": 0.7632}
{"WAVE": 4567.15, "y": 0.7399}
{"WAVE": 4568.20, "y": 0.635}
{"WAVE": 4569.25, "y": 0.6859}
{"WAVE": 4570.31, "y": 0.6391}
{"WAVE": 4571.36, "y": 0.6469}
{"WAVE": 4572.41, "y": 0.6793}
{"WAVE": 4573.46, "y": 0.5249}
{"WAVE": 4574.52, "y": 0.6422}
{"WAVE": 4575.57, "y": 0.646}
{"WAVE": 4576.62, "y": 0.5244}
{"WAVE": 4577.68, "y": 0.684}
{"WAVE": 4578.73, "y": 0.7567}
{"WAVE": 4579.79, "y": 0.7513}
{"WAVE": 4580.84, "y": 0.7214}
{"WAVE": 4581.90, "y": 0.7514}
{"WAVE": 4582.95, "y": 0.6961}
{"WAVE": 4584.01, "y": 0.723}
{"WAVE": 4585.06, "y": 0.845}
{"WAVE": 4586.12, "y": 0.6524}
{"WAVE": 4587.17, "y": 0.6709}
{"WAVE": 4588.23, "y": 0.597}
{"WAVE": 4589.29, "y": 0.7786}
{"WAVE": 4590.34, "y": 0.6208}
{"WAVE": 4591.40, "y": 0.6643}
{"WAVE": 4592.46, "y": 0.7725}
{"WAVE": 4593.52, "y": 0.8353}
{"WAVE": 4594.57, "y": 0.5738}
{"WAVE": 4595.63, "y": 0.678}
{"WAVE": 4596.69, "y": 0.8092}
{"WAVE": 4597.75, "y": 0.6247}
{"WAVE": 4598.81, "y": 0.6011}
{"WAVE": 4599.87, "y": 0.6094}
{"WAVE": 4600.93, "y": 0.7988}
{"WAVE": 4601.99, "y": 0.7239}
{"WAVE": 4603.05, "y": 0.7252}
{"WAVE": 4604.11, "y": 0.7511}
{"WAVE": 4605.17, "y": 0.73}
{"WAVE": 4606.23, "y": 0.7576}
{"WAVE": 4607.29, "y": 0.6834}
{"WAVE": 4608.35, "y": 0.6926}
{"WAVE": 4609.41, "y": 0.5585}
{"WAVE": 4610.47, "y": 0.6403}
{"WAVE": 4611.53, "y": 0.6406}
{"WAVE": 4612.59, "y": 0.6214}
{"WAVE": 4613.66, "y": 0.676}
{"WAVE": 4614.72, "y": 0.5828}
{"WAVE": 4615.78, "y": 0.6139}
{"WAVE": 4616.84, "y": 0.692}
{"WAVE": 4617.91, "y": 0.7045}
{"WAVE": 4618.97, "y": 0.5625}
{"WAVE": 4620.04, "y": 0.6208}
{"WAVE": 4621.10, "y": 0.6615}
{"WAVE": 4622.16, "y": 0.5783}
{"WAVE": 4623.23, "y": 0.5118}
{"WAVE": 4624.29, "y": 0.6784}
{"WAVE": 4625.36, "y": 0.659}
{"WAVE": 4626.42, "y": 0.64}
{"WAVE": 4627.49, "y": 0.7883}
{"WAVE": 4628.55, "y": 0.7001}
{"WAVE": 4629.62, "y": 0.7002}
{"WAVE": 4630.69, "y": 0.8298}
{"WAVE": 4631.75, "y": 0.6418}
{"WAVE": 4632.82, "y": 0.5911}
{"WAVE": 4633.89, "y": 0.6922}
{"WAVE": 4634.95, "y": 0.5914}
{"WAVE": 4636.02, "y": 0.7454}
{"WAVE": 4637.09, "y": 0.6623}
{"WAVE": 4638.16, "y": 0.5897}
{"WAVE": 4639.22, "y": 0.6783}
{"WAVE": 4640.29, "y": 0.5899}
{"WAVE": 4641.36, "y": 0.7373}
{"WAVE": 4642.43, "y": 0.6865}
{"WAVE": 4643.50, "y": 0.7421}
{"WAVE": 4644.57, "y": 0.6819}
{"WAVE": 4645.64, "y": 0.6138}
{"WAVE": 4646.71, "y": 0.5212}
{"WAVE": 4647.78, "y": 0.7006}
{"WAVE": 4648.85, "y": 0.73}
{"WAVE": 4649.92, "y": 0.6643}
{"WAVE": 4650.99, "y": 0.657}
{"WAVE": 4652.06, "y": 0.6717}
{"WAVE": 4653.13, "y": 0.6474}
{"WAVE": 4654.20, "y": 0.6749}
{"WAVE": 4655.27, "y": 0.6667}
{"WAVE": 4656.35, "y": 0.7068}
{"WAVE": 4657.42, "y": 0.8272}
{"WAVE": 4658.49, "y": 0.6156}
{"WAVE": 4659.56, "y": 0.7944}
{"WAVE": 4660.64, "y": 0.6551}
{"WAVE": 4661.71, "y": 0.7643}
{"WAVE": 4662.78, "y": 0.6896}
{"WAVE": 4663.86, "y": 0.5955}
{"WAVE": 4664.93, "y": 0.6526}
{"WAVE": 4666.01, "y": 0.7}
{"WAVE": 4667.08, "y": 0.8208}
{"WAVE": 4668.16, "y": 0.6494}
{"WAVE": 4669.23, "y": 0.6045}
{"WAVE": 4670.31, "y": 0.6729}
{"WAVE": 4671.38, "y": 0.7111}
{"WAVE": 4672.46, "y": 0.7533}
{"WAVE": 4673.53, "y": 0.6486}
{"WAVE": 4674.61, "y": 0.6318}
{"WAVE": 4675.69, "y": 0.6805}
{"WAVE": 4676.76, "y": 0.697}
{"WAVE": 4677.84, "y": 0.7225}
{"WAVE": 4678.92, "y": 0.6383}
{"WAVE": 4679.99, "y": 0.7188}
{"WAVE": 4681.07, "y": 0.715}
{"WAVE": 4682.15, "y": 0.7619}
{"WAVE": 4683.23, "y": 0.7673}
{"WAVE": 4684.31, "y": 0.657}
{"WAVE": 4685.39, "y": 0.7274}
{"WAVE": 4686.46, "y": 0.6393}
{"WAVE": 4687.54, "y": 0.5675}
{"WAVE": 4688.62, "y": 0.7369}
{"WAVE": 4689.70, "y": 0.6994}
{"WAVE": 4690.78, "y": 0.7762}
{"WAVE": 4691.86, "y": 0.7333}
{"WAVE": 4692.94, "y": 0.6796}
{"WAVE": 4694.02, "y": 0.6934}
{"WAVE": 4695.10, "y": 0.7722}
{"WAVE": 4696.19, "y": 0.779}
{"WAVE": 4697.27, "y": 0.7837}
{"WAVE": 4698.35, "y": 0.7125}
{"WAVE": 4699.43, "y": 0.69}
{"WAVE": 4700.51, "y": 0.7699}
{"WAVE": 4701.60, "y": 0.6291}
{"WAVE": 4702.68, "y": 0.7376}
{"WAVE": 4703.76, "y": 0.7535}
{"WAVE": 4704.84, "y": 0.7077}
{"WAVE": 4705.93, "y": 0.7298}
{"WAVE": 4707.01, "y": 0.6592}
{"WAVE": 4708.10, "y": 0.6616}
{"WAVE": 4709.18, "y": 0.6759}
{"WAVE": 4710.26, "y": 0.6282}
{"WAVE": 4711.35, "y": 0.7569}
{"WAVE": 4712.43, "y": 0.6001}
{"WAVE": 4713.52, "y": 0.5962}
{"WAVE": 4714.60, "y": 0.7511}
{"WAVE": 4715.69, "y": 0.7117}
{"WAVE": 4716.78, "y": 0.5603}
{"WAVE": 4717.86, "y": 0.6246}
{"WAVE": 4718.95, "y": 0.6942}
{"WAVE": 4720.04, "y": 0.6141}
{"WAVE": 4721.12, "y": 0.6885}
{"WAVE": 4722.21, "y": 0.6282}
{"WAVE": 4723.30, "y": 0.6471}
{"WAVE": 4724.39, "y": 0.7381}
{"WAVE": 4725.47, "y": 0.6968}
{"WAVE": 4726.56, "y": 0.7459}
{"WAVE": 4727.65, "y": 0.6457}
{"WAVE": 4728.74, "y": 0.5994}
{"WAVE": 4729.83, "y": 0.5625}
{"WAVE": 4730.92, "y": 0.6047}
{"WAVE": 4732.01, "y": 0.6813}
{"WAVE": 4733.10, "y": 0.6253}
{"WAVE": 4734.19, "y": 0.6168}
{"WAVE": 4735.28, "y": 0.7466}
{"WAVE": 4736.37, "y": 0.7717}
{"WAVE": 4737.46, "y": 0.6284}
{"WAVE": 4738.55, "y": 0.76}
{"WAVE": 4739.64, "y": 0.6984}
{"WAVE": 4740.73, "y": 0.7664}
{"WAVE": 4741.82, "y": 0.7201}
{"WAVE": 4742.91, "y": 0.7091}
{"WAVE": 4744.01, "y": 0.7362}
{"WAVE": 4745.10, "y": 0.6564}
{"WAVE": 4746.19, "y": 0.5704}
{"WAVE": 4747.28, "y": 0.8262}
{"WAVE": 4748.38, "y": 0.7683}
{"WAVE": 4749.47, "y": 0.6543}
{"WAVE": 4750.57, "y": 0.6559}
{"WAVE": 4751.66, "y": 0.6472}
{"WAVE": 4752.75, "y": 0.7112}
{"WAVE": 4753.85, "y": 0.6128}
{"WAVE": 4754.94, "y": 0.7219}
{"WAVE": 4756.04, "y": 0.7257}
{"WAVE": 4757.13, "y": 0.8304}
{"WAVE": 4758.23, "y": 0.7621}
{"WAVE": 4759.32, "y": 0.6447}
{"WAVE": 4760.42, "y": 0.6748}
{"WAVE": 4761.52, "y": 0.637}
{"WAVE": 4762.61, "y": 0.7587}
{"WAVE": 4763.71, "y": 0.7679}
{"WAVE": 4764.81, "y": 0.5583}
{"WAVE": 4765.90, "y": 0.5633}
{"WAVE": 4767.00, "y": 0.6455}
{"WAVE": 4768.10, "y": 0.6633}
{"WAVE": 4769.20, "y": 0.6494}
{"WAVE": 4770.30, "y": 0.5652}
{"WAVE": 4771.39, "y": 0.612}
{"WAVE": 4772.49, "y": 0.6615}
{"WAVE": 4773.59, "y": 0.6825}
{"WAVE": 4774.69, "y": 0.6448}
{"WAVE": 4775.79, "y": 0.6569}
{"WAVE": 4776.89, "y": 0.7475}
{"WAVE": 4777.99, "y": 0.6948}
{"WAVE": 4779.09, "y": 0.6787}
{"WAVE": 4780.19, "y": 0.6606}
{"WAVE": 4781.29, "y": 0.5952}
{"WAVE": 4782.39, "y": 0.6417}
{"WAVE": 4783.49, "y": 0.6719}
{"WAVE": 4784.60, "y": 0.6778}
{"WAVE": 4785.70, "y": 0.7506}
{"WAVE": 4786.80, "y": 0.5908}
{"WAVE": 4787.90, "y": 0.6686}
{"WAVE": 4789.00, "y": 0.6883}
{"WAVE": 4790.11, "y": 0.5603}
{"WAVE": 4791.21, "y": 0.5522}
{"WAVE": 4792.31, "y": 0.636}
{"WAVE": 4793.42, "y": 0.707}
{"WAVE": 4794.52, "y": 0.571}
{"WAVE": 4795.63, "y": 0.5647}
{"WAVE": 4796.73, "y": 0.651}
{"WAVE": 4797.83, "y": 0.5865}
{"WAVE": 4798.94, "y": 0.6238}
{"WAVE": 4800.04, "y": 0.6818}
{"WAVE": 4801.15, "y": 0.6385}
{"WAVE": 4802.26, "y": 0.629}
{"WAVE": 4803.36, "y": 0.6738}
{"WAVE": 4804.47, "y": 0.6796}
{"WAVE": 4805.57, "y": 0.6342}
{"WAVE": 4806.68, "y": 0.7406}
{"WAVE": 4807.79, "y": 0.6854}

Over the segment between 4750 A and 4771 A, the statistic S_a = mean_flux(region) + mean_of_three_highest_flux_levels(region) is 1.46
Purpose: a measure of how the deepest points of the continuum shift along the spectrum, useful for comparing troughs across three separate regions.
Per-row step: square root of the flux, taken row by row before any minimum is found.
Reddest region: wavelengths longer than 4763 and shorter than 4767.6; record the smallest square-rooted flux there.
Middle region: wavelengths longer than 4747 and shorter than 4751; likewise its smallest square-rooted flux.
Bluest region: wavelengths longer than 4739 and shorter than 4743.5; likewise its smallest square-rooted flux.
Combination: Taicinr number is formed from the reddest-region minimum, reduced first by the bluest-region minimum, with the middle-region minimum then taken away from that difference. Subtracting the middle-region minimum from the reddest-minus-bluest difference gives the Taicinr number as -0.90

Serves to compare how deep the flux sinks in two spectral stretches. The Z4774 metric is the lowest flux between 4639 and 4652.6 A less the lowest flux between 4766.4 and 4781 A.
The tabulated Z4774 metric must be -0.04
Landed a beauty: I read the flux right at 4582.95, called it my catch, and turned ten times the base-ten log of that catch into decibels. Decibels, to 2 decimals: -1.57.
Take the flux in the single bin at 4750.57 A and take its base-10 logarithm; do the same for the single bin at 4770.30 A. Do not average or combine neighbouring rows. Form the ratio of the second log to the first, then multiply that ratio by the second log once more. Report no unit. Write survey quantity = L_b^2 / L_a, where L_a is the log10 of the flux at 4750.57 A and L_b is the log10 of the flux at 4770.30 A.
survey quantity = -0.34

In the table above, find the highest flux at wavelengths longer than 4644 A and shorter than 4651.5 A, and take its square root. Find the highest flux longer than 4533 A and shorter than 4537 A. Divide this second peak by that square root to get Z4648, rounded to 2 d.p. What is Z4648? 0.94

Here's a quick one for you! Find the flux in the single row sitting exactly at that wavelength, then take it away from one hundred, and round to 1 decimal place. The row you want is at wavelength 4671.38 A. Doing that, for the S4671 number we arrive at 99.3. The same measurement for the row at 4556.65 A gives 99.3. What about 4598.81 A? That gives 99.4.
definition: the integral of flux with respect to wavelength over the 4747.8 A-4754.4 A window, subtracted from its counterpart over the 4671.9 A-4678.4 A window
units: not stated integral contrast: 0.02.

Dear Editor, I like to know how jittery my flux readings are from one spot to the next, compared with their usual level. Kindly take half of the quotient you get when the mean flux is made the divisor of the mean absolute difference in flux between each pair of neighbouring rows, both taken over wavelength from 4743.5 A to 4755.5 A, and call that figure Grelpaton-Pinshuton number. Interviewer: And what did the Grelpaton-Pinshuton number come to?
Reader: 0.064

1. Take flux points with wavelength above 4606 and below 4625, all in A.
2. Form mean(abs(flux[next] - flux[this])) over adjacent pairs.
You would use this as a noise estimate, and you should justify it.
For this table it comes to 0.067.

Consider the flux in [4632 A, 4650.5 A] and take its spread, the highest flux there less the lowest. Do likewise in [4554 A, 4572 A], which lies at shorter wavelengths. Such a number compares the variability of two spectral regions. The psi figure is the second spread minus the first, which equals -0.02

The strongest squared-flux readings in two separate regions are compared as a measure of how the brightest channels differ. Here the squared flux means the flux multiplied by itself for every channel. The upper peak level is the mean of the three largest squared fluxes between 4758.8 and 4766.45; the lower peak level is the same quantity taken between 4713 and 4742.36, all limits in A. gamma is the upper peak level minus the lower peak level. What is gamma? -0.05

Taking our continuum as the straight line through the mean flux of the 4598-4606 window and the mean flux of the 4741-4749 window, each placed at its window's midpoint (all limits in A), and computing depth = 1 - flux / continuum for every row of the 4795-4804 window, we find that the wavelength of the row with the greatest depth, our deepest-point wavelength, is 4795.63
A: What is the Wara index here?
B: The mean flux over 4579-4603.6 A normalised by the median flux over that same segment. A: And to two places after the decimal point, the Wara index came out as 0.98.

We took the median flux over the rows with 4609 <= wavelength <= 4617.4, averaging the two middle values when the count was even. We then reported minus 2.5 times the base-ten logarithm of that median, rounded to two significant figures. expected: 0.50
